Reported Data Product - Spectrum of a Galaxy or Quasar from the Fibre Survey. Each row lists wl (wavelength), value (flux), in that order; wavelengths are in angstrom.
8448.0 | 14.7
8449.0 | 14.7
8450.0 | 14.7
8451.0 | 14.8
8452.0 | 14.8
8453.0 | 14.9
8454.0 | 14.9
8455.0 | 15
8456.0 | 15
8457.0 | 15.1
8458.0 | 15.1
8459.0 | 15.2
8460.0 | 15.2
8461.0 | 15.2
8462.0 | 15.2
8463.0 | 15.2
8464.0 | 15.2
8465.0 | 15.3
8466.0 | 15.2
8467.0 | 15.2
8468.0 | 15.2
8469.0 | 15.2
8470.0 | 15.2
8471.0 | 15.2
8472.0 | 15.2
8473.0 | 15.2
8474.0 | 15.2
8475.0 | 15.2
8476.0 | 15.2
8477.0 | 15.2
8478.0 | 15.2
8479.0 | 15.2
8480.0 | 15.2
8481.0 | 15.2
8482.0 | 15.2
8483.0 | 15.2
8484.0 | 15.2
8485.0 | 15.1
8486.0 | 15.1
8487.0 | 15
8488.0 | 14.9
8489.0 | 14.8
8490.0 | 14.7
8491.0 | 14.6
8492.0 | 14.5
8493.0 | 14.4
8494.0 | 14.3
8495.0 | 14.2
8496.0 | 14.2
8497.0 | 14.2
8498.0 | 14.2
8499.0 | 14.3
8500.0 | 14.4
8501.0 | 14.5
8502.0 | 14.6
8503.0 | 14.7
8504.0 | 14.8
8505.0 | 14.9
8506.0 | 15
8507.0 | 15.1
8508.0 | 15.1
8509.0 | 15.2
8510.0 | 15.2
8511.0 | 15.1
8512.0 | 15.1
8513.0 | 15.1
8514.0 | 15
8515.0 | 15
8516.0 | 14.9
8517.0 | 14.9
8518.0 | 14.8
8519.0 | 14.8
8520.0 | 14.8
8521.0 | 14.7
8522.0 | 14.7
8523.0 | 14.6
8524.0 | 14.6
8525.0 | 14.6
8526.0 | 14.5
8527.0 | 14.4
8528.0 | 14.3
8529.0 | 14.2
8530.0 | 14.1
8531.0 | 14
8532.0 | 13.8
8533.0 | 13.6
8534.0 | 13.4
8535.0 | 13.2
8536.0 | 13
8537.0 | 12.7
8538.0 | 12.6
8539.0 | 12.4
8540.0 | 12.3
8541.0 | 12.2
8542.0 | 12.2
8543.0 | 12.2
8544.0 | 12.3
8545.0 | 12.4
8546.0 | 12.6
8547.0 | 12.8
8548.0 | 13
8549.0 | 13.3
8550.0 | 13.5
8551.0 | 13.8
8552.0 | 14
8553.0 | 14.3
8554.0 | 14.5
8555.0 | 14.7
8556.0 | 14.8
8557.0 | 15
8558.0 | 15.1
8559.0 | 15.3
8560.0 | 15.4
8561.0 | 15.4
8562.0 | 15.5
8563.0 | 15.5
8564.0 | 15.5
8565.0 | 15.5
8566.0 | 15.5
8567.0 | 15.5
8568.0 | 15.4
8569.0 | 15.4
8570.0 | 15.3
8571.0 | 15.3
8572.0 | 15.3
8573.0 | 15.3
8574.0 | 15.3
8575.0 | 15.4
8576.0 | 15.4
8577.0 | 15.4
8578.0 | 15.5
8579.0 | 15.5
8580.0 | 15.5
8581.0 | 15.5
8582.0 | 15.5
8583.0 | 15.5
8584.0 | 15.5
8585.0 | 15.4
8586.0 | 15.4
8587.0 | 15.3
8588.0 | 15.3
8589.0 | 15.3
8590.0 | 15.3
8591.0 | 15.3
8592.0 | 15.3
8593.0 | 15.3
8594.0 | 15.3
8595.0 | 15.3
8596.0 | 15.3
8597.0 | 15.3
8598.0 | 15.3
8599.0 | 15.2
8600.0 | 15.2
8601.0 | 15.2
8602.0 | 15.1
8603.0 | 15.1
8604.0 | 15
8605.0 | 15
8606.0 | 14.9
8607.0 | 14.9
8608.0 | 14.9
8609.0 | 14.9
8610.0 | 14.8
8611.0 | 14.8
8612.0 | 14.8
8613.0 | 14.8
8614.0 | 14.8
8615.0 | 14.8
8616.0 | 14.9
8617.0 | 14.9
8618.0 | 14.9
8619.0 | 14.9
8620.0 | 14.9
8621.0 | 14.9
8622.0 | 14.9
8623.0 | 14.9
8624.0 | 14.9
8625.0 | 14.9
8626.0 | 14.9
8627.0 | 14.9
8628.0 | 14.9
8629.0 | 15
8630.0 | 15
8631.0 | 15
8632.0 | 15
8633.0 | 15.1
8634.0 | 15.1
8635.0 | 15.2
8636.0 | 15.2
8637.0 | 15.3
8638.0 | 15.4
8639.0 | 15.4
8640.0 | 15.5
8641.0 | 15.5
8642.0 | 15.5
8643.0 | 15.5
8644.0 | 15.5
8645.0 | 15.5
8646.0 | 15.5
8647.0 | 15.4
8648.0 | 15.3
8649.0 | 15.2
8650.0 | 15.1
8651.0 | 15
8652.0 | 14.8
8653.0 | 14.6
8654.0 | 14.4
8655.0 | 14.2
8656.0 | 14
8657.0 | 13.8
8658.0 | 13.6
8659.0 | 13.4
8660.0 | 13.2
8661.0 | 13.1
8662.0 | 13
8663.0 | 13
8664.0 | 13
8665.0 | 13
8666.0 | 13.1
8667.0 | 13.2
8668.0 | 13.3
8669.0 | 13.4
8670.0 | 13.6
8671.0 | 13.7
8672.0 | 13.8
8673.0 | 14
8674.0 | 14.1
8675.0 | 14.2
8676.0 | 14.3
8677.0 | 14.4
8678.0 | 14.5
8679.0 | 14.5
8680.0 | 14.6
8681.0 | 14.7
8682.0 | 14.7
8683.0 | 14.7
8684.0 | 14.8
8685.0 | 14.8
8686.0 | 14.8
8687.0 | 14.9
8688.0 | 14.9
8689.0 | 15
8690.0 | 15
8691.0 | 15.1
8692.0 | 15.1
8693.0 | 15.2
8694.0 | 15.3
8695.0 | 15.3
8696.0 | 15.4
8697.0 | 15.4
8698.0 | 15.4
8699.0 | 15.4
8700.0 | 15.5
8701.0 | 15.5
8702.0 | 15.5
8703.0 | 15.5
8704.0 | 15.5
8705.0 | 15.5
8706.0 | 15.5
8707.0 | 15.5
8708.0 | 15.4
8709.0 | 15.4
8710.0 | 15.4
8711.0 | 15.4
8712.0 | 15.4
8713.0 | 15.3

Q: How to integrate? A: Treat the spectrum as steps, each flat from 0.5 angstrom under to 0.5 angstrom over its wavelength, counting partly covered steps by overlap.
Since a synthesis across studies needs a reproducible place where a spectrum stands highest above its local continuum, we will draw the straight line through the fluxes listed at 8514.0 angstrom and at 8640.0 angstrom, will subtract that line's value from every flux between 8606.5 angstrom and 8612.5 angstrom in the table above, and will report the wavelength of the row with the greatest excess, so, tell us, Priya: 8607.0 angstrom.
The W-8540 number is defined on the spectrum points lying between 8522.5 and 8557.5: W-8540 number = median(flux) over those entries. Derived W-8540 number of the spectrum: 13.6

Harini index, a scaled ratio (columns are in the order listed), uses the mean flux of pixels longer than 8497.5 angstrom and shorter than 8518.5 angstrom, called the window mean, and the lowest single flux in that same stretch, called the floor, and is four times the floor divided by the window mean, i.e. 3.82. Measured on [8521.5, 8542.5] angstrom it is 3.59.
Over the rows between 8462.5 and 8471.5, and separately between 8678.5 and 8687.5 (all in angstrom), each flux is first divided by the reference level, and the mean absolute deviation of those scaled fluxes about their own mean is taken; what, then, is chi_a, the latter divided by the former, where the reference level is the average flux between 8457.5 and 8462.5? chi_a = 4.6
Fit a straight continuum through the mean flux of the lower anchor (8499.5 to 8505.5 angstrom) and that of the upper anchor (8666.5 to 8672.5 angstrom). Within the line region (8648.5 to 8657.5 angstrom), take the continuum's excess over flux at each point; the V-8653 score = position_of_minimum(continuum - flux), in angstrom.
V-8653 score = 8649.0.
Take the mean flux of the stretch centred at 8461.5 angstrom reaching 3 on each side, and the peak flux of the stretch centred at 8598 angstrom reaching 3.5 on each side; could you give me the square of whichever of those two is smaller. 231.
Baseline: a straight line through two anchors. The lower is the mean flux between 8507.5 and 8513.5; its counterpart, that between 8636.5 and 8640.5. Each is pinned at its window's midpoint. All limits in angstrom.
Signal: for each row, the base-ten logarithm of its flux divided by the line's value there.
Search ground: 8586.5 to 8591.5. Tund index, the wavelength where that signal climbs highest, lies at 8587.0 angstrom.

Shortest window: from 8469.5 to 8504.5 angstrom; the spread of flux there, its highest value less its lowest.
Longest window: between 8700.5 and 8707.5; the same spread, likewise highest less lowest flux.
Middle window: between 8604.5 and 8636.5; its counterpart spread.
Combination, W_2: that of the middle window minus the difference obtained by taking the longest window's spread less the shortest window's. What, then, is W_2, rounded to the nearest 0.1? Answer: 1.4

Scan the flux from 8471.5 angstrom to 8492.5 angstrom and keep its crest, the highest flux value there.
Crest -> 15.2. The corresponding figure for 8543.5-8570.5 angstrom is 15.5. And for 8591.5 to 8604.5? 15.3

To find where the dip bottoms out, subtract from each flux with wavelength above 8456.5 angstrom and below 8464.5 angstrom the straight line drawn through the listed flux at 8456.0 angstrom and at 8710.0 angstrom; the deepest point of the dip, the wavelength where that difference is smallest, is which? 8458.0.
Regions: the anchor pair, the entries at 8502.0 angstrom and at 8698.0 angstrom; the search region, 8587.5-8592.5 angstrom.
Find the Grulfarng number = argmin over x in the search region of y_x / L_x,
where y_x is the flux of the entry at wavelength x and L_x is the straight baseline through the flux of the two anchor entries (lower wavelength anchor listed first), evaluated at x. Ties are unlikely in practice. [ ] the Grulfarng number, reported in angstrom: 8592.0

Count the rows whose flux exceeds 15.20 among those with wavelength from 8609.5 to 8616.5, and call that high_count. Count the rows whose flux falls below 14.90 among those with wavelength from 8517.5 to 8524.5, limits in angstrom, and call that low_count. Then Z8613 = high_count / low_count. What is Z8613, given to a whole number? 0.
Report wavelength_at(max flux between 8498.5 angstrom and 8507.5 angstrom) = 8507.0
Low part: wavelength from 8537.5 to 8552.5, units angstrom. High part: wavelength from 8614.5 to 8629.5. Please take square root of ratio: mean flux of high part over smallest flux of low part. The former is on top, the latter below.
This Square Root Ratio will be 1.11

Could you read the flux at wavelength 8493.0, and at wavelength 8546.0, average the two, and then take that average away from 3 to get -10.5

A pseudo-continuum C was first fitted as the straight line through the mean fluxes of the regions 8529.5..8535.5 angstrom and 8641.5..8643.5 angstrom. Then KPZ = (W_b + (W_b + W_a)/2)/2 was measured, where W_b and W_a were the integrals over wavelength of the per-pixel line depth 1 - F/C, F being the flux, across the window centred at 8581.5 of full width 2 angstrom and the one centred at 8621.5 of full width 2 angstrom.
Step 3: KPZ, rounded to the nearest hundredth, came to -0.10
